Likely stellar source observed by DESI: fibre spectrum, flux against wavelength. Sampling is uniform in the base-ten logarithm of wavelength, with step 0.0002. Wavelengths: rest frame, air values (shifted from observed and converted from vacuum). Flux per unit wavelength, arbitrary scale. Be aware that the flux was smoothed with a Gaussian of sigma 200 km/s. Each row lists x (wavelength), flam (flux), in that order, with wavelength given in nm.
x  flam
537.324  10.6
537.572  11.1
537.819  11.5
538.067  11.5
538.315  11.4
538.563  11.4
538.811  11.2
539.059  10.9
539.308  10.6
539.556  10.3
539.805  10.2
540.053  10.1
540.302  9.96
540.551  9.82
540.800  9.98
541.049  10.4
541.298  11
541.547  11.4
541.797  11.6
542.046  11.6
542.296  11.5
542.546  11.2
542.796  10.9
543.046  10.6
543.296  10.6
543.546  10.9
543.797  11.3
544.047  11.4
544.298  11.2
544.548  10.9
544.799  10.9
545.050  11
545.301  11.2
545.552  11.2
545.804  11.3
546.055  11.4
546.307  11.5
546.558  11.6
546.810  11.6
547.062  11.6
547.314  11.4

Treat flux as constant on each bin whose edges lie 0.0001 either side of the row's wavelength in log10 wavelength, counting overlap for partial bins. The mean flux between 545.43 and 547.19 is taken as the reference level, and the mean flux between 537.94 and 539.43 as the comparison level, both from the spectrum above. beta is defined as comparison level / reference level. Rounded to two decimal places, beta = 0.97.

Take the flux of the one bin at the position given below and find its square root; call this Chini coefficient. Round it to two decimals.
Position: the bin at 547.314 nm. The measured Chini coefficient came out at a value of 3.38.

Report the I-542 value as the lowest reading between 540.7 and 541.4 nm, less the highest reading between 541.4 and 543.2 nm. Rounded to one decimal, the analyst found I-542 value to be -1.6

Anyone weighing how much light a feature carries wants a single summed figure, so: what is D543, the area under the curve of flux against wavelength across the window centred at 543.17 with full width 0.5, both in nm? 5.3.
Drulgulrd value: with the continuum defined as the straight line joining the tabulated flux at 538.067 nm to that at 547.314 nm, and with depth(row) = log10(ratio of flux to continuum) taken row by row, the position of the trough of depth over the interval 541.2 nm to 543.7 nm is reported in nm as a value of 543.046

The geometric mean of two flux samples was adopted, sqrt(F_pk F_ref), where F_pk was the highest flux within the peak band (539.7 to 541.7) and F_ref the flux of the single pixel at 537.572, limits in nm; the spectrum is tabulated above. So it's 11.2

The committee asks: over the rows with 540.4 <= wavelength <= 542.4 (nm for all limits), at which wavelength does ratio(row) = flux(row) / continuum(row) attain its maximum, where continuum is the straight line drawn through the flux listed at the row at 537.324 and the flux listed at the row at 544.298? 541.797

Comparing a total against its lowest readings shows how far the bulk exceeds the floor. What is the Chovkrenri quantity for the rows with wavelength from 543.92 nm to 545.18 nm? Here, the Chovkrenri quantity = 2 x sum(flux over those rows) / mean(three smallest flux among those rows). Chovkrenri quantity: 10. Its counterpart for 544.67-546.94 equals 18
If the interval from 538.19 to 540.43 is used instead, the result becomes 19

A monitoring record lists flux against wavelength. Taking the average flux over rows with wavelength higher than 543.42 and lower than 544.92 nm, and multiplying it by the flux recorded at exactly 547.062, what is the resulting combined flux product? 129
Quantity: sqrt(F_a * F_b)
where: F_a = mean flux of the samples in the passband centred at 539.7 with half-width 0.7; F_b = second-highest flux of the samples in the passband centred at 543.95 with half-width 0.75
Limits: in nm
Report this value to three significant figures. 10.8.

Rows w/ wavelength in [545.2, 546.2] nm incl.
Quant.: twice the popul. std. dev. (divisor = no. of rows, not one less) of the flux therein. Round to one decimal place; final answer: 0.2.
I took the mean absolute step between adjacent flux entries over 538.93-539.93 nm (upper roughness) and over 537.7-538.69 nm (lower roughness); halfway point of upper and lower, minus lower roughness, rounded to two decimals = 0.10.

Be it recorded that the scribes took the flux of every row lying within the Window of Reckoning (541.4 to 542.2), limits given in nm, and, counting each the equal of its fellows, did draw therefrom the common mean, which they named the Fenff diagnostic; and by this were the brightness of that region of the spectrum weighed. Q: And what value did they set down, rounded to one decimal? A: 11.5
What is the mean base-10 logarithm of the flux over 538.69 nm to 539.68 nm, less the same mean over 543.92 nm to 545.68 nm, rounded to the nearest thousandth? -0.015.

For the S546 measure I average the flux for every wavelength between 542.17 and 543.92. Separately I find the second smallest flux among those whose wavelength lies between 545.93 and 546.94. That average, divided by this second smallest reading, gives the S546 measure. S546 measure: 0.96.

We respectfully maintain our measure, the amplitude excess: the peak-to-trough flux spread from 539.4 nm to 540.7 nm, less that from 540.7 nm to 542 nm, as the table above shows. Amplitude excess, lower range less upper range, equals -1.14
